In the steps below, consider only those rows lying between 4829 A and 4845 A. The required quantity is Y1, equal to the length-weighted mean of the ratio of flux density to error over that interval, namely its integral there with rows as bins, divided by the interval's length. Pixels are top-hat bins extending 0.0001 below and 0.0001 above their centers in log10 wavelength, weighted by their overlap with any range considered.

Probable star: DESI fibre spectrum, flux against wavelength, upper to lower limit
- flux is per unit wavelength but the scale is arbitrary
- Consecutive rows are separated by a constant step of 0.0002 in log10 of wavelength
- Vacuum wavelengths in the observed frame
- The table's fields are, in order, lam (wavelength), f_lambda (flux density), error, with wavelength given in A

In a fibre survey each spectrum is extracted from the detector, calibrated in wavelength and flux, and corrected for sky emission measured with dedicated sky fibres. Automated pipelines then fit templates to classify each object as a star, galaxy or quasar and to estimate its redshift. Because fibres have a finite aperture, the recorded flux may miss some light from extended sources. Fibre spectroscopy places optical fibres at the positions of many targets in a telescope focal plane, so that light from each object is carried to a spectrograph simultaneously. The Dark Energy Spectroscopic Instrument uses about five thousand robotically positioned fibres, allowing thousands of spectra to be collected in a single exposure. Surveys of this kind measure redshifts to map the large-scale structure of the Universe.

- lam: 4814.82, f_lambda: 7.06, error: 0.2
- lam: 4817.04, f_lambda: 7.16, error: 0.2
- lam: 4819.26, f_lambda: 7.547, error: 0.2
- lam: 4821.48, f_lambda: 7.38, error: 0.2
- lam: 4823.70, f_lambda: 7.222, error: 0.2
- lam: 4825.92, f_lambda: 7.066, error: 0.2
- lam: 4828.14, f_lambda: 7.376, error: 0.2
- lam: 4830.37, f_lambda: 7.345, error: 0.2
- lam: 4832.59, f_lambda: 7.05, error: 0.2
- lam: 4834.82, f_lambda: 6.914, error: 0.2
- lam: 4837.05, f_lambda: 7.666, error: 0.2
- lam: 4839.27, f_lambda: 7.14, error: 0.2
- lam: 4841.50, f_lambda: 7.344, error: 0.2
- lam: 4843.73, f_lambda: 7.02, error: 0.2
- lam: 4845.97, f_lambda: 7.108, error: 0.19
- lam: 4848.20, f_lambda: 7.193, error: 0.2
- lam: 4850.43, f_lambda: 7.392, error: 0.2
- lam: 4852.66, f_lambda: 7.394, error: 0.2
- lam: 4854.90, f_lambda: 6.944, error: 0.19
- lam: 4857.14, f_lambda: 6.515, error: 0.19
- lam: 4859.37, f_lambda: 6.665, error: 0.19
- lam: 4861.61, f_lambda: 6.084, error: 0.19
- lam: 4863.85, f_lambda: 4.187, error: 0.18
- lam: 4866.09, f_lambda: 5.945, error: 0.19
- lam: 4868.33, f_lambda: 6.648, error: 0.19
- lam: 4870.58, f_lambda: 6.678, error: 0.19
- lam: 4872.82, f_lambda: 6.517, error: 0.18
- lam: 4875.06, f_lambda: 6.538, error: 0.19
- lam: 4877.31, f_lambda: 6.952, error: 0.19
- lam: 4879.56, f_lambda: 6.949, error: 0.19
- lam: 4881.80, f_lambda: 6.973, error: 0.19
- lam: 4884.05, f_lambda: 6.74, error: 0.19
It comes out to 36.1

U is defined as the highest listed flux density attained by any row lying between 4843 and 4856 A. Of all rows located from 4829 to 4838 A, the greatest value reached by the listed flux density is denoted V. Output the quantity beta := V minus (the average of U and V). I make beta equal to 0.14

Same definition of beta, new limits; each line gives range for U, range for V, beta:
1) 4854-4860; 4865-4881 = 0.00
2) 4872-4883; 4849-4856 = 0.21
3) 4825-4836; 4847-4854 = 0.01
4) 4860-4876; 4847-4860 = 0.36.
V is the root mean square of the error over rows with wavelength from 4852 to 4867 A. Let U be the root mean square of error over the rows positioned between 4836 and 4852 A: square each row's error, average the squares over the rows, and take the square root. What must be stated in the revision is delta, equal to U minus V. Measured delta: 0.009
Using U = 0.1986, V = 0.1901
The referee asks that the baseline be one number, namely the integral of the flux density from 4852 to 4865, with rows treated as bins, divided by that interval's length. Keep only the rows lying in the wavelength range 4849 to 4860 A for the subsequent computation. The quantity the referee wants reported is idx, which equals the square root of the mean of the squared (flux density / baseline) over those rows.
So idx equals 1.12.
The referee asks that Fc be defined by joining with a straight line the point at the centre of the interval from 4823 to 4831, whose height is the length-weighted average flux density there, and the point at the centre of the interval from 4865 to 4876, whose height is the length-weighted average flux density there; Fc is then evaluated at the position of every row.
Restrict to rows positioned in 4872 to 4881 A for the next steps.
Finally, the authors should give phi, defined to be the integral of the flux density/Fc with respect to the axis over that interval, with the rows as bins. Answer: 9.57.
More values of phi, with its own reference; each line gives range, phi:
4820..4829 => 8.98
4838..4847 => 9.25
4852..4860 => 8.16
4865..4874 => 8.96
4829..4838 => 9.13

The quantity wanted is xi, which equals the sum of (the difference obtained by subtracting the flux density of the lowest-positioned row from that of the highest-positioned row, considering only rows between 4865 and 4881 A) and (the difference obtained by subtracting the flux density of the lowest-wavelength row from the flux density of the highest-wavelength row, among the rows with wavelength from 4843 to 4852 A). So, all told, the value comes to 1.4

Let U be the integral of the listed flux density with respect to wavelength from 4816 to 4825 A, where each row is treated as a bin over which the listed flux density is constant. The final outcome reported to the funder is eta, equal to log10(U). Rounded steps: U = 65.9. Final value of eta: 1.82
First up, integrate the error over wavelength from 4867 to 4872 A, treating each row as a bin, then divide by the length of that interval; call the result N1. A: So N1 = 0.189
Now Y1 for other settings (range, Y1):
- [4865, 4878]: 34.7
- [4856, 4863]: 33.4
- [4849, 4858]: 36.2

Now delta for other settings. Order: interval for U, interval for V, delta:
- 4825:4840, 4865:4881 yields 0.011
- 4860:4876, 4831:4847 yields -0.011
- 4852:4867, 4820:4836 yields -0.010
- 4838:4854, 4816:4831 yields -0.001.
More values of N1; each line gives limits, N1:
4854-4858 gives 0.190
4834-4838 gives 0.200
